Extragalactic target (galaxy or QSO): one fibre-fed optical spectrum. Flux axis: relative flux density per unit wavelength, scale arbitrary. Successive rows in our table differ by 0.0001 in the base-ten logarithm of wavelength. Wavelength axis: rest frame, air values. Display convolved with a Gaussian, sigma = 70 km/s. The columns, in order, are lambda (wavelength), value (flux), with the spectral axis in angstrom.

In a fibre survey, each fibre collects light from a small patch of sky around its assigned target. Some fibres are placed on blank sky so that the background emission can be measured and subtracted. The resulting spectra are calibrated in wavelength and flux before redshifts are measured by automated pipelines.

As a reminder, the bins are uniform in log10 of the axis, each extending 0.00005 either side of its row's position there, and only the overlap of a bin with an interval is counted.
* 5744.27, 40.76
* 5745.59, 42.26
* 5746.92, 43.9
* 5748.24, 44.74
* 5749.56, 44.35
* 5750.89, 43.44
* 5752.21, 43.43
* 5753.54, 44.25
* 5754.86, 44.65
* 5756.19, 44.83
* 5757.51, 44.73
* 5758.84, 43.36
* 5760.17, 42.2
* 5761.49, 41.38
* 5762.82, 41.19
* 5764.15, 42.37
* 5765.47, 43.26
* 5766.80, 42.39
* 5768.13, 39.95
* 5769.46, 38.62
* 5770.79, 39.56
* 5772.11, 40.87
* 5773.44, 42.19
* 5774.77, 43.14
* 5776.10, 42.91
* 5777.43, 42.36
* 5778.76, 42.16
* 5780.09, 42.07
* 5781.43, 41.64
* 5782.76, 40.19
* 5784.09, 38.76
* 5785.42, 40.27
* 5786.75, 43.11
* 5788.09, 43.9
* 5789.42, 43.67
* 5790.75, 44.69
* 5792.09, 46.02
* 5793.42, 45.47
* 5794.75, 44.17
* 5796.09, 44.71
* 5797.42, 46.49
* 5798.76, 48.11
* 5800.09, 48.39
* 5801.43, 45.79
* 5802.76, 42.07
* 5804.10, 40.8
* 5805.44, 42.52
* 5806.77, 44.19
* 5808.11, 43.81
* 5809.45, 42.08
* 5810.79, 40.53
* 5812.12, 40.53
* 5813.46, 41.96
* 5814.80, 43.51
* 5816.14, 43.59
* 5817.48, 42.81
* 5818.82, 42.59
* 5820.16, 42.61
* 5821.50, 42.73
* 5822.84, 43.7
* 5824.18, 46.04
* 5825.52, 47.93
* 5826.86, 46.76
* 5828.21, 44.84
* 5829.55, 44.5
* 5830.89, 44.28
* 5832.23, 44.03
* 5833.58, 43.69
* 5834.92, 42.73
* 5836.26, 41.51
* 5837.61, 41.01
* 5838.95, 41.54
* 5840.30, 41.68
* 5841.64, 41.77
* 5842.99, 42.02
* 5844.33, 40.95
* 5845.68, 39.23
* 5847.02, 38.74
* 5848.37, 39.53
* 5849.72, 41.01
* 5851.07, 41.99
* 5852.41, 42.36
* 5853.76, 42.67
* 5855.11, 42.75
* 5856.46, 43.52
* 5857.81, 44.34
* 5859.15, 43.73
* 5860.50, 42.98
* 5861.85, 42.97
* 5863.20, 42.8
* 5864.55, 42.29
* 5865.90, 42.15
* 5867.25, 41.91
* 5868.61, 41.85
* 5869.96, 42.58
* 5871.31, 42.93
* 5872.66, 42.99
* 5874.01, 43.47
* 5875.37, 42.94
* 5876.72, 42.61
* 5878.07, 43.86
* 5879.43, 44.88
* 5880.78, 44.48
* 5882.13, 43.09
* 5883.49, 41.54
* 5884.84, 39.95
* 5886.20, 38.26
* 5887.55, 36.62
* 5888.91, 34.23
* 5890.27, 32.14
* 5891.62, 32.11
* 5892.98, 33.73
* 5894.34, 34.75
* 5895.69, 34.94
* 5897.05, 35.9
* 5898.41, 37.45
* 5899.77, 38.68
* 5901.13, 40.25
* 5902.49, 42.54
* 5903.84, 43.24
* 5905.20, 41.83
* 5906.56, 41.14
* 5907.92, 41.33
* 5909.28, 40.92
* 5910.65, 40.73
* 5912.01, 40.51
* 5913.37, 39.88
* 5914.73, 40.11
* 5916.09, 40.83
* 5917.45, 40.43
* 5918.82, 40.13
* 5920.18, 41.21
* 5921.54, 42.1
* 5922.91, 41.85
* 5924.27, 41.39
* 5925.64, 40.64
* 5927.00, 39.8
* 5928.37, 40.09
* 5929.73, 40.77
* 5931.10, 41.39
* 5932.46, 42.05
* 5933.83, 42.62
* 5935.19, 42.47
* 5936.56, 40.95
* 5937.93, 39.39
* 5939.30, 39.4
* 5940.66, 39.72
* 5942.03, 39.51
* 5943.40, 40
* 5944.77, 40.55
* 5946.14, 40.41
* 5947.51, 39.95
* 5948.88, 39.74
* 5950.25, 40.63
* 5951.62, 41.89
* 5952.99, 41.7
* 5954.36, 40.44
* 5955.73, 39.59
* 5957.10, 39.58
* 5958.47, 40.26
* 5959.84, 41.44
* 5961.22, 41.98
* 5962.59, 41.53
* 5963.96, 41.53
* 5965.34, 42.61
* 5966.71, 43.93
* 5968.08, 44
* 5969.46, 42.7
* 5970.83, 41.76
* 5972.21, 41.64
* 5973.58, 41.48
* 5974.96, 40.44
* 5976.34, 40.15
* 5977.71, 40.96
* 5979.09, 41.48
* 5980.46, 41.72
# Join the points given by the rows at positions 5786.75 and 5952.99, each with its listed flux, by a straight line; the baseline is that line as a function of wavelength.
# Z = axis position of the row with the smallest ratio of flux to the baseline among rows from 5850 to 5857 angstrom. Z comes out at 5851.07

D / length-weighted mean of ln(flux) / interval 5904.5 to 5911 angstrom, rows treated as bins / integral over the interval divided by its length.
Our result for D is 3.71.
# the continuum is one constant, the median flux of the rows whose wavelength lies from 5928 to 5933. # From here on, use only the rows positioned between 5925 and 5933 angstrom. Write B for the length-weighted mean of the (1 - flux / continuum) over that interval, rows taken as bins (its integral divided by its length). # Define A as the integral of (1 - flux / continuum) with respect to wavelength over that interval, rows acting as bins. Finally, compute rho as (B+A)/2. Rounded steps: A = 0.06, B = 0.01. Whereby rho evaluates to 0.03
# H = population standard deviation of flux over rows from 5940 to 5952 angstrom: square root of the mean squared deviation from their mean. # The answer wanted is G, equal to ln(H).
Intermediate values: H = 0.7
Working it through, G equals -0.4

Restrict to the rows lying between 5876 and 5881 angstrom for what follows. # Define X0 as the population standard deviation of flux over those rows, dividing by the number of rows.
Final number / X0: 0.86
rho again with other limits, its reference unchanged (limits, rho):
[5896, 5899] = 0.23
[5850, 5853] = -0.05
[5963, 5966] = -0.05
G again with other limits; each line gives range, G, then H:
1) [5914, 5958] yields -0.1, 0.9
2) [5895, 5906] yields 1.1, 2.9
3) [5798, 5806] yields 1.1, 3.0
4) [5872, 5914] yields 1.3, 3.7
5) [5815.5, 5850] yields 0.8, 2.2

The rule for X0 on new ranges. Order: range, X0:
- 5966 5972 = 0.93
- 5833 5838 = 1.05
